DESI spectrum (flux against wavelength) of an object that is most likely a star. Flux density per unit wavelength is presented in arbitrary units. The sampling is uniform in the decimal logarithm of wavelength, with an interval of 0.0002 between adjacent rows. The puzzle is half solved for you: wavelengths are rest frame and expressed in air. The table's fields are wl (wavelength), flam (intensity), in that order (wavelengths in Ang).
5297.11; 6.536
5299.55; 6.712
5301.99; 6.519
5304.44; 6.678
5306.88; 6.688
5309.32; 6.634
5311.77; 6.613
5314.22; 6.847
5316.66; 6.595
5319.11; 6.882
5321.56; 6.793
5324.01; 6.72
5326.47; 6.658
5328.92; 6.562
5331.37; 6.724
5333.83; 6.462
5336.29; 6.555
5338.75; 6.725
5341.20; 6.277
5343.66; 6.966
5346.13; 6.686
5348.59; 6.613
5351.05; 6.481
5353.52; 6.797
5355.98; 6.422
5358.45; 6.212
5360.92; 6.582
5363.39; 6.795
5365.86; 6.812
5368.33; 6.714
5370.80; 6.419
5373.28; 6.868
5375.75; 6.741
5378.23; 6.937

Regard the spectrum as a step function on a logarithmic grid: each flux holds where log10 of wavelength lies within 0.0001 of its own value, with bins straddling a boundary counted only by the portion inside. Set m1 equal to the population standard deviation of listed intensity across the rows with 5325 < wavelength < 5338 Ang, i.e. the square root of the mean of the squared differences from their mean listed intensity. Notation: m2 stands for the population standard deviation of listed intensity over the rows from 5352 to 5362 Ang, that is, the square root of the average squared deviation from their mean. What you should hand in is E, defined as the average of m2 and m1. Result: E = 0.152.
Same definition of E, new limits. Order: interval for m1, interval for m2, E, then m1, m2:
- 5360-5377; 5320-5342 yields 0.149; 0.144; 0.15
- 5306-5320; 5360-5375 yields 0.134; 0.113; 0.15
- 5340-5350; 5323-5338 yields 0.170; 0.245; 0.10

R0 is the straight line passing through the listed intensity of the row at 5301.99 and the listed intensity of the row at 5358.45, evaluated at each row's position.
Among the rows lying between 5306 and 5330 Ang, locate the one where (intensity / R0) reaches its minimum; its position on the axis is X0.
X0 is 5311.77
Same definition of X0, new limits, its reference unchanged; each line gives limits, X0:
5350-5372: 5358.45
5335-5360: 5341.20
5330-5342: 5341.20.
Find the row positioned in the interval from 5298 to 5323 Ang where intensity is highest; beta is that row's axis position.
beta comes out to 5319.11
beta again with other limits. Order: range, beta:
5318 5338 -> 5319.11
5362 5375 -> 5373.28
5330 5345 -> 5343.66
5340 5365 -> 5343.66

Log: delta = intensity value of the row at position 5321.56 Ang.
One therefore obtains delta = 6.793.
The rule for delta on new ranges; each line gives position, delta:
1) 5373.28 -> 6.868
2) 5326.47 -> 6.658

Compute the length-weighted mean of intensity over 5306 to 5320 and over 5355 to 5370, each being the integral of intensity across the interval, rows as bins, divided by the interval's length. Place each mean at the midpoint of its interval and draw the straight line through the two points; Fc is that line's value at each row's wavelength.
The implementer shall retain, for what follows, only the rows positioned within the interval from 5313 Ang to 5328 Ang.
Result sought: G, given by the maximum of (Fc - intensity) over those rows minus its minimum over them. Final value 0.29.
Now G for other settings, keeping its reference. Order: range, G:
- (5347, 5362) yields 0.57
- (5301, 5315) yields 0.36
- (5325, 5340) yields 0.27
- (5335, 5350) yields 0.69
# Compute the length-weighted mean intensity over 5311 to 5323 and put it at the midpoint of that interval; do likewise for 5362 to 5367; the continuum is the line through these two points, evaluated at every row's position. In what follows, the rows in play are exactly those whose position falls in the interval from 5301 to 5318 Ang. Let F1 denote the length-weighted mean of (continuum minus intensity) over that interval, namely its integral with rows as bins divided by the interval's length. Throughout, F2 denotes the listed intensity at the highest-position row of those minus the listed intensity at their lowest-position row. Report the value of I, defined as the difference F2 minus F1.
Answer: -0.01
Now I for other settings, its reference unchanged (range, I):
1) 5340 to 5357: -0.03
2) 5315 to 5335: -0.21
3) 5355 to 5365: 0.10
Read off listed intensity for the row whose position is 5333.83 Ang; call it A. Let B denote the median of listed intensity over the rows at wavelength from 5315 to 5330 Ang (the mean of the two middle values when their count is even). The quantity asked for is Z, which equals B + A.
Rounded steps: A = 6.462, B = 6.69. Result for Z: 13.2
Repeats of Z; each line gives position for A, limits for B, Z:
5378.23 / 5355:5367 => 13.5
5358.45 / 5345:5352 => 12.8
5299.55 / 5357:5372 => 13.4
